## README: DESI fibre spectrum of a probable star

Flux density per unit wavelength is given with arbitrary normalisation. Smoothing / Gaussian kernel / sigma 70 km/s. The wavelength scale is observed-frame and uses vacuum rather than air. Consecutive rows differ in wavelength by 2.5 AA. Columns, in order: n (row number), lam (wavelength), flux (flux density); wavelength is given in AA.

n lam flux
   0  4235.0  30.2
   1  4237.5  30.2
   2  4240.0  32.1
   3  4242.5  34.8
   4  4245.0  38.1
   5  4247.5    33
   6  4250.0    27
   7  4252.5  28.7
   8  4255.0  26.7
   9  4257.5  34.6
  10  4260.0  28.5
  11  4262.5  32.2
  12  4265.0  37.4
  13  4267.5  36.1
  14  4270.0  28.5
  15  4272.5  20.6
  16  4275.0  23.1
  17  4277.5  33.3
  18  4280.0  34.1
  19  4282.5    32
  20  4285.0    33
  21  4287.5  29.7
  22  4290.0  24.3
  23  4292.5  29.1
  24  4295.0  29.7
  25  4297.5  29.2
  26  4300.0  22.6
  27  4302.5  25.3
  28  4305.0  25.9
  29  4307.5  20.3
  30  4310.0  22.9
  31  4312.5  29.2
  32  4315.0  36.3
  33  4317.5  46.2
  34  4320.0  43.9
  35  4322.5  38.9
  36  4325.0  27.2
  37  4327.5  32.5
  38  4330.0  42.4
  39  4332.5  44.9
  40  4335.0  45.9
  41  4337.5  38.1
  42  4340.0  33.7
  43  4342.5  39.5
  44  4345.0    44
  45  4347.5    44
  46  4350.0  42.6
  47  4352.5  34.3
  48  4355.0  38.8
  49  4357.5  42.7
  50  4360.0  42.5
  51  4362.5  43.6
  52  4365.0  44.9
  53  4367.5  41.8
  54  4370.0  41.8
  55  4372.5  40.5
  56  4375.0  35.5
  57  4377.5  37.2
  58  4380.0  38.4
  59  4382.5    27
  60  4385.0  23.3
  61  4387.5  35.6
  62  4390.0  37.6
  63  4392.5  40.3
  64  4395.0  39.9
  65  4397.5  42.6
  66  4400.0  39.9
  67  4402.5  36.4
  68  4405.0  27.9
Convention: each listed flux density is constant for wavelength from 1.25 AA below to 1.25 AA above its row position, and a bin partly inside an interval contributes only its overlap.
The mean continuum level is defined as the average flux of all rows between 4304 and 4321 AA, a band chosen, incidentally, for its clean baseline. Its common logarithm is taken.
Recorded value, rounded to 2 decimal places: 1.51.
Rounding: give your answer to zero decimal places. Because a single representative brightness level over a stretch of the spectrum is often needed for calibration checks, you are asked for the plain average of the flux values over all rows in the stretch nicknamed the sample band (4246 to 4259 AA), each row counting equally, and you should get 30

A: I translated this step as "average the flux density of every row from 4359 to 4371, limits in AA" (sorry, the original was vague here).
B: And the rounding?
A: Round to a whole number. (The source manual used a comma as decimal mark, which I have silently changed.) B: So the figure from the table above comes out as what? 43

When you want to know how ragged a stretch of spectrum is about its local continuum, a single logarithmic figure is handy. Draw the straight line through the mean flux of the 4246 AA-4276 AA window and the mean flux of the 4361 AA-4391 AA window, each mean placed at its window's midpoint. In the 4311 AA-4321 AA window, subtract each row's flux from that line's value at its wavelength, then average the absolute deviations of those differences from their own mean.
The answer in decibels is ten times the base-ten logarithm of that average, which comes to 7.8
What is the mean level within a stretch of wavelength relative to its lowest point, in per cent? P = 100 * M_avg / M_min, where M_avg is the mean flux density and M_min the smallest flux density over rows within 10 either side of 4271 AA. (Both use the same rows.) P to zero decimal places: 149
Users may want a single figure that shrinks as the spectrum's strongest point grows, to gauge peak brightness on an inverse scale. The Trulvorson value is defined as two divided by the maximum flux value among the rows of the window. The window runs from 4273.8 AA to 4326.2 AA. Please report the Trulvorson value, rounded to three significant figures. 0.0433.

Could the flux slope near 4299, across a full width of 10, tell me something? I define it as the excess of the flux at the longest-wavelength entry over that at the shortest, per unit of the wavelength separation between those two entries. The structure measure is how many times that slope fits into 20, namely -34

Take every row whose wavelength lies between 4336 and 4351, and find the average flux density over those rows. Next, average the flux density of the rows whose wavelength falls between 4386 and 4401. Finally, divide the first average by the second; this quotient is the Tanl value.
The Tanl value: 1.03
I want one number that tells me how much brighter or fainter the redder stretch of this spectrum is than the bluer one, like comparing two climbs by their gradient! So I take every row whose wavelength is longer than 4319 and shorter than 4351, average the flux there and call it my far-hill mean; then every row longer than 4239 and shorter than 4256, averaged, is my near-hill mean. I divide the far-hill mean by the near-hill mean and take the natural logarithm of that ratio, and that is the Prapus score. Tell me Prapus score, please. 0.23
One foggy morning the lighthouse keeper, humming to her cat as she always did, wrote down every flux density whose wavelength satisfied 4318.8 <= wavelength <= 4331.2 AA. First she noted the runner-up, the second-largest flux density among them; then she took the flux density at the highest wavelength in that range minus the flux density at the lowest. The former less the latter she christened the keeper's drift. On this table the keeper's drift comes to 44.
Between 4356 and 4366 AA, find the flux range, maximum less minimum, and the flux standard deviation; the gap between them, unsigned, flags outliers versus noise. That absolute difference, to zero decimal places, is 1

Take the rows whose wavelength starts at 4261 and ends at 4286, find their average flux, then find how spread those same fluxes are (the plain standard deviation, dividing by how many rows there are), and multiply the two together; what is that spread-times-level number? 160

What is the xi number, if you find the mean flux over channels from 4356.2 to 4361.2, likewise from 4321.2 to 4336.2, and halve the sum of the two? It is 41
